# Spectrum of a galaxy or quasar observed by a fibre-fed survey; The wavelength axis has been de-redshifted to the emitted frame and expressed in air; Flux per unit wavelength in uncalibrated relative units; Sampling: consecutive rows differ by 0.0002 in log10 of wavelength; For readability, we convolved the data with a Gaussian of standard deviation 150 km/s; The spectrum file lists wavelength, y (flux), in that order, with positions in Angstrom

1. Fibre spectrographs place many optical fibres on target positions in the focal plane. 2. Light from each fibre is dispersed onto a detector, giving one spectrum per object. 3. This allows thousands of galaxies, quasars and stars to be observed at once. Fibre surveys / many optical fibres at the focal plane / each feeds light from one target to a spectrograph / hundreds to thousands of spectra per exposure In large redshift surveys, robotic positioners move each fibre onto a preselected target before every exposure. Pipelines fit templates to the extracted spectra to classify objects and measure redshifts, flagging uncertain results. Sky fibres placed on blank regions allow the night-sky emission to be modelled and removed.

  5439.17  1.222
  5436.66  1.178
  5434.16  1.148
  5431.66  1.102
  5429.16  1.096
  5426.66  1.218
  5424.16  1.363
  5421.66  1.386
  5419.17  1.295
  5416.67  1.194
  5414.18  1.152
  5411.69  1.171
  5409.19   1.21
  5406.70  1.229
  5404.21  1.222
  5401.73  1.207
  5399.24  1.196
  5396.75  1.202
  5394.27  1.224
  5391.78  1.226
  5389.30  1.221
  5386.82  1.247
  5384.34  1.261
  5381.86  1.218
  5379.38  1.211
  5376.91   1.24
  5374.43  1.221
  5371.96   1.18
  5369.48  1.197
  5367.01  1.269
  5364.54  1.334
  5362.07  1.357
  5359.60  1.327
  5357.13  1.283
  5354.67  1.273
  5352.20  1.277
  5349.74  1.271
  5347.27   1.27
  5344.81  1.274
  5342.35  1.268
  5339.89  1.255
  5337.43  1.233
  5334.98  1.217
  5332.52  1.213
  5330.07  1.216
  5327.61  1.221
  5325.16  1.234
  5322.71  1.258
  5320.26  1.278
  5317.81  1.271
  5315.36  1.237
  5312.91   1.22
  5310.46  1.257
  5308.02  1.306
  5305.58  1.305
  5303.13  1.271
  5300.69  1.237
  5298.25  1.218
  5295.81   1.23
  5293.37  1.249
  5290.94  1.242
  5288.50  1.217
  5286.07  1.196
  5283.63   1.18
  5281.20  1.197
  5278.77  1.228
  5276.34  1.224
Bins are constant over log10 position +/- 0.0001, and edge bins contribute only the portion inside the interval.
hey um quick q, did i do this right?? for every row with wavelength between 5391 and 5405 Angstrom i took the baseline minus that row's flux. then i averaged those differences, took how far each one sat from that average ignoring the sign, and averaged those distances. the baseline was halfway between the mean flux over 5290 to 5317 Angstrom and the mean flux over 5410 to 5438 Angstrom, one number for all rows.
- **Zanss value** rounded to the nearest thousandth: 0.011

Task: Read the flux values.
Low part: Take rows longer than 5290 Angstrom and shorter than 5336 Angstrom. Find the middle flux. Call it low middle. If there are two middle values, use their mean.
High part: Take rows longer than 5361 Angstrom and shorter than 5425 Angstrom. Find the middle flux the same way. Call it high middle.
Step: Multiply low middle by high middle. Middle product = 1.51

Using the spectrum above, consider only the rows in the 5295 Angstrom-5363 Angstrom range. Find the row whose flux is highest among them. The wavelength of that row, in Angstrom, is 5362.07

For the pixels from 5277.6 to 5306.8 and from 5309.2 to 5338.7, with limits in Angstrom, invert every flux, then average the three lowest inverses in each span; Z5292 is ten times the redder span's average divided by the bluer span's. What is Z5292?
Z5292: 10.0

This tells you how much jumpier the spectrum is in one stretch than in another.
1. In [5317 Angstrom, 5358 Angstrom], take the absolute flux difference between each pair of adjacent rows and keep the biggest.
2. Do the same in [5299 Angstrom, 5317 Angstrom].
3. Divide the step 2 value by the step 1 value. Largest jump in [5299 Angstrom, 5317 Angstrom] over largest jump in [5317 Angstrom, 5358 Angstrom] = 2.0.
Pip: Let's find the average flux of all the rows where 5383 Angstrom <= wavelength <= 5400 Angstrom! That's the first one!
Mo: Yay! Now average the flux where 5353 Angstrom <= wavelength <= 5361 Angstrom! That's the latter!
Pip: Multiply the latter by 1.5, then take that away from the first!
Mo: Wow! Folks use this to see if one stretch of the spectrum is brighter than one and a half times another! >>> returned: -0.716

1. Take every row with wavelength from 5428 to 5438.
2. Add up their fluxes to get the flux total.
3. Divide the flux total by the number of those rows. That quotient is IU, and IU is 1.13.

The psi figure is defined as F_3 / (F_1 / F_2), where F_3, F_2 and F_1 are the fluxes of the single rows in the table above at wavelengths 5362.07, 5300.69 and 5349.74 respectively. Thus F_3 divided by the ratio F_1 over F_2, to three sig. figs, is 1.32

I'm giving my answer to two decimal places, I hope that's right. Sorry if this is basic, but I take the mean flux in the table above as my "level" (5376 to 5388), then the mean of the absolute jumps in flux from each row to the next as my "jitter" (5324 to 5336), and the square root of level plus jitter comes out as 1.11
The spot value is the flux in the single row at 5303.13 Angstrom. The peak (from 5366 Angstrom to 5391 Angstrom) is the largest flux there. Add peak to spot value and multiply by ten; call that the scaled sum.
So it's 25.4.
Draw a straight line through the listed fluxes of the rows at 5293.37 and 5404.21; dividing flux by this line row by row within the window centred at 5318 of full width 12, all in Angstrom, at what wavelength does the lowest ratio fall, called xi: 5312.91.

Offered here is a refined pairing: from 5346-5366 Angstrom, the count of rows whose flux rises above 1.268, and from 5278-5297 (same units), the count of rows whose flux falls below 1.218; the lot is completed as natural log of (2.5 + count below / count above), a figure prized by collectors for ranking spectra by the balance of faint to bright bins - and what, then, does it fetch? 1.10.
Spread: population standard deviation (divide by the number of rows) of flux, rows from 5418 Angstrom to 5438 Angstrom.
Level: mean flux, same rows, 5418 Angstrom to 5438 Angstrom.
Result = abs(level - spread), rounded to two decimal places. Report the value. 1.12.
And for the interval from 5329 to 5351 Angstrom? 1.22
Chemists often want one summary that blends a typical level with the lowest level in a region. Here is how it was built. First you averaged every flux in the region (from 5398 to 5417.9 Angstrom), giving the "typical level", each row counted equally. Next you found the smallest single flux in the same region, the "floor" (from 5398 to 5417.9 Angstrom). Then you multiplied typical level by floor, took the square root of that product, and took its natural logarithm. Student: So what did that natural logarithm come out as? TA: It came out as 0.16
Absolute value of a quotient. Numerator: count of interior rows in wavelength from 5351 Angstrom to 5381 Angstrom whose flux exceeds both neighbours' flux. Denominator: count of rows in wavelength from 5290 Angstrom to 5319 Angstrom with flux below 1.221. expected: 1.0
